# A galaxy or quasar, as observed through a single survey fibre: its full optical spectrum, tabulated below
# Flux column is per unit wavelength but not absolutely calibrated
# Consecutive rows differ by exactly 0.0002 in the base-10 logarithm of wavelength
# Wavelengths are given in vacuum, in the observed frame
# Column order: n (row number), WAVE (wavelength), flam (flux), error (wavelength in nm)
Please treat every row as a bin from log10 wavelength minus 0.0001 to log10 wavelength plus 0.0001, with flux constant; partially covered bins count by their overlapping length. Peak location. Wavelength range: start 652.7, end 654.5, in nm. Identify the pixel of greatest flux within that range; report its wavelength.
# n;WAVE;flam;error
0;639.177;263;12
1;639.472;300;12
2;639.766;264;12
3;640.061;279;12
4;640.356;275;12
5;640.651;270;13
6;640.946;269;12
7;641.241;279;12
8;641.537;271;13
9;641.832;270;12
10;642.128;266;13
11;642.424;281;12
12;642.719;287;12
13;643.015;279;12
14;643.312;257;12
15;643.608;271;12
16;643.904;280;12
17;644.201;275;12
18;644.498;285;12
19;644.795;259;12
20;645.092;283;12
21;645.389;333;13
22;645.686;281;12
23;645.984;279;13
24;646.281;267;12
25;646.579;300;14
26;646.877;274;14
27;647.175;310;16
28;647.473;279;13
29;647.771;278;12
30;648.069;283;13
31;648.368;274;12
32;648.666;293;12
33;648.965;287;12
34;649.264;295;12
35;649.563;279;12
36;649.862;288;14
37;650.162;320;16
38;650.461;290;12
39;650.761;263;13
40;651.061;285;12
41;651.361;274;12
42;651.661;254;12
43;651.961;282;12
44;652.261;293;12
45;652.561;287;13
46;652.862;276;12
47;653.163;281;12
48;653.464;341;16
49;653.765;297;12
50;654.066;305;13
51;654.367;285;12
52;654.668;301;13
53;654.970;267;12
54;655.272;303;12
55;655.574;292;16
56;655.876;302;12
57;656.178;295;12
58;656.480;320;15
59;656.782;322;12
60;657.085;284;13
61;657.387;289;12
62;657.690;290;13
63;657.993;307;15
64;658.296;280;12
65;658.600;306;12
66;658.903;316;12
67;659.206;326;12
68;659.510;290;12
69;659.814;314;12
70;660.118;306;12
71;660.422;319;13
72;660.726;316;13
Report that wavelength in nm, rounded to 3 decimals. 653.464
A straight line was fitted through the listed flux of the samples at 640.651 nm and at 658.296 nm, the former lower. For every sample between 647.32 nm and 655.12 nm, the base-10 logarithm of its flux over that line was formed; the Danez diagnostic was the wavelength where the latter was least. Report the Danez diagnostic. 651.661 nm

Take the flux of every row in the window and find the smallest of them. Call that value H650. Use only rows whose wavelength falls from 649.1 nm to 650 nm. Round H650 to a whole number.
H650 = 279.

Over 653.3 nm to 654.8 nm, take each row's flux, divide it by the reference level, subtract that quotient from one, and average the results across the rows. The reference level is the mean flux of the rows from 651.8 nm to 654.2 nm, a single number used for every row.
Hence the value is -0.036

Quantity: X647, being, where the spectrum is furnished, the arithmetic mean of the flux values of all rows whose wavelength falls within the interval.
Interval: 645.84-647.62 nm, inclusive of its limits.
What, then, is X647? 285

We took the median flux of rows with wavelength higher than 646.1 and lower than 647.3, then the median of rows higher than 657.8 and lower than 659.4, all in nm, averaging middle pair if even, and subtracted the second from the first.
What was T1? -20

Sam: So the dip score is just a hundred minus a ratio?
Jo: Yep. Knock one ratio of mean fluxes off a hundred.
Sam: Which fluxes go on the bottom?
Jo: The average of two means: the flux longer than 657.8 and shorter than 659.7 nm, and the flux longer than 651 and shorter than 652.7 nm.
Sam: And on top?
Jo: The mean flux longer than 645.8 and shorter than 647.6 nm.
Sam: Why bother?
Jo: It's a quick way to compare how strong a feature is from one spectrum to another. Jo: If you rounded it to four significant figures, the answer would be 99.02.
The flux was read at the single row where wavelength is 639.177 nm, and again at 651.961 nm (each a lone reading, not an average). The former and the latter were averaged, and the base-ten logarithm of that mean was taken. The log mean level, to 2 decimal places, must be 2.44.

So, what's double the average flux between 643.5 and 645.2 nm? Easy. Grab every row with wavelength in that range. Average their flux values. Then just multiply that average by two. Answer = 551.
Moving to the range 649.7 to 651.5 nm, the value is 573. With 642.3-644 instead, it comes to 552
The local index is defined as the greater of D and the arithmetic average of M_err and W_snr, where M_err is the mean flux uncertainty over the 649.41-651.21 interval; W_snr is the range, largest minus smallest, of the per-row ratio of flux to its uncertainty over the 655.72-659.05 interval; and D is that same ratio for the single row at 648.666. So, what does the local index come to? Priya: 24.4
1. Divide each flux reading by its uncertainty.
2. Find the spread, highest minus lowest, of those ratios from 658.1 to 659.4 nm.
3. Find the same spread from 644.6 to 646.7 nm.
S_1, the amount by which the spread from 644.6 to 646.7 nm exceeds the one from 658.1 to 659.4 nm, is 0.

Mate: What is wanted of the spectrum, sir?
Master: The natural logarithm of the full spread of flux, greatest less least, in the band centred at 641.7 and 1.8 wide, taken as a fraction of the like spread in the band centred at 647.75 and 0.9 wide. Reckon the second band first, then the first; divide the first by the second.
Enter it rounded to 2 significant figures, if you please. 1.1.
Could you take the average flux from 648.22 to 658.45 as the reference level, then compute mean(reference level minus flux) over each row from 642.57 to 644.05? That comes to 16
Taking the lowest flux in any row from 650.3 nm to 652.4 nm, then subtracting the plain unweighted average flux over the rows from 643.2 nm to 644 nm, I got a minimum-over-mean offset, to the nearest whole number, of -15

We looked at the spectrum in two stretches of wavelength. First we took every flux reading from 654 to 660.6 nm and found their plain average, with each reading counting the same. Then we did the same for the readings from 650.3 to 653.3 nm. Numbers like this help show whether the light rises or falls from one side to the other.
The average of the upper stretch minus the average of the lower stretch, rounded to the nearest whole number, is 22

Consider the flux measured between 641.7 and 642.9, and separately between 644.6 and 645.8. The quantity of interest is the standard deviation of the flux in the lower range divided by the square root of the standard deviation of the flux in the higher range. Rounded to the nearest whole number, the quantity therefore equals 2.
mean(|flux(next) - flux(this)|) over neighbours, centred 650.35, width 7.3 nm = 19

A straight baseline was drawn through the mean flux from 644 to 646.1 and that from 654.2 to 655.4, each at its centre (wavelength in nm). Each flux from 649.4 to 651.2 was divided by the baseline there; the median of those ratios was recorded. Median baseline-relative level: 0.998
